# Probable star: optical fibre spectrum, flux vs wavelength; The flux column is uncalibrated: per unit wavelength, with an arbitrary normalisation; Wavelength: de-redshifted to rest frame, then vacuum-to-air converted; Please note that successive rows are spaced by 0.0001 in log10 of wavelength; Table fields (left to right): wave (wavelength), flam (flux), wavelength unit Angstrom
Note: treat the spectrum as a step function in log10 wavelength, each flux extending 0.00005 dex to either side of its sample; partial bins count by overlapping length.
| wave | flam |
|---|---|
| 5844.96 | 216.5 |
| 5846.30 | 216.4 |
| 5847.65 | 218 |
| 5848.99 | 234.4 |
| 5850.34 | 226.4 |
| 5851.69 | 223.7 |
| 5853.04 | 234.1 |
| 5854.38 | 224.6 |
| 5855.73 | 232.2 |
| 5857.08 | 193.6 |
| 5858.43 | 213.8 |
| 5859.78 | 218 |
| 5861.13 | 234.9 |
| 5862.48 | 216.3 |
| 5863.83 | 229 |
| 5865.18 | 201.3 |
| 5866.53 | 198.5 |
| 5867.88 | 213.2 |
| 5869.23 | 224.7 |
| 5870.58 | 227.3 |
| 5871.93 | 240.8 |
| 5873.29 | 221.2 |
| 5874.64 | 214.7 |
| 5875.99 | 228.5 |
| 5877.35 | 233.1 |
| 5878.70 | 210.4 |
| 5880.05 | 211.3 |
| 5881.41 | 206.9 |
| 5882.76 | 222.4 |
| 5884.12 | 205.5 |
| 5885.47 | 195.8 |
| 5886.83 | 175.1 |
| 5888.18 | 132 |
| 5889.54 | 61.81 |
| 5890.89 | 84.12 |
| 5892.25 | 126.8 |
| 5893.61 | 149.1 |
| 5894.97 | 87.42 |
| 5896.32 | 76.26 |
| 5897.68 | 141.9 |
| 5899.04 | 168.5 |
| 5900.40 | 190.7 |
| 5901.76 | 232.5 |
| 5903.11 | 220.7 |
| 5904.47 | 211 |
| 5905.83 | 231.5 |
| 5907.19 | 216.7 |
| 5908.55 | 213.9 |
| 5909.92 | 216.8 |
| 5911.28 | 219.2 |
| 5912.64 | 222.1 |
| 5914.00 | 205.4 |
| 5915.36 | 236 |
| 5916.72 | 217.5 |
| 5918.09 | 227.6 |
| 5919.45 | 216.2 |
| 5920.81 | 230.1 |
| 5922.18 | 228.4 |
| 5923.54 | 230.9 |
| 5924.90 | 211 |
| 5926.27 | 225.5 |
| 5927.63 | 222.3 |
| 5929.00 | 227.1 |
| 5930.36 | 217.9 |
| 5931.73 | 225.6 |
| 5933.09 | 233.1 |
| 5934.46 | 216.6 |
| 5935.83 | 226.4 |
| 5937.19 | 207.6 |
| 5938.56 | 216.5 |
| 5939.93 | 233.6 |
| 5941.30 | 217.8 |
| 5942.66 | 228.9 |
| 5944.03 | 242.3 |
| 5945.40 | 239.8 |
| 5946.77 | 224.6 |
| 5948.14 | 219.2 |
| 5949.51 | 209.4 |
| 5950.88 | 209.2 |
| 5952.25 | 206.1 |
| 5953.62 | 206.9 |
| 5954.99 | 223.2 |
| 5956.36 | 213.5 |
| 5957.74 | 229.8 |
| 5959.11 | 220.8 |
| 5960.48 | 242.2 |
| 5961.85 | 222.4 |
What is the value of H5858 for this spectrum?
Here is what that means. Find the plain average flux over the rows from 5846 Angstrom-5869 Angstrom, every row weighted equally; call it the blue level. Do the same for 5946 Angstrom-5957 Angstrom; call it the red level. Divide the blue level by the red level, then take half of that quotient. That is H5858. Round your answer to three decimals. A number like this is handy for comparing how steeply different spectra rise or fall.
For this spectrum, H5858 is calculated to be 0.512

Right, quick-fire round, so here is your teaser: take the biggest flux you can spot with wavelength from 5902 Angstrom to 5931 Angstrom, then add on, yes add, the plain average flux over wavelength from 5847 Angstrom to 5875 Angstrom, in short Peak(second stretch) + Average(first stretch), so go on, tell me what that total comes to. 457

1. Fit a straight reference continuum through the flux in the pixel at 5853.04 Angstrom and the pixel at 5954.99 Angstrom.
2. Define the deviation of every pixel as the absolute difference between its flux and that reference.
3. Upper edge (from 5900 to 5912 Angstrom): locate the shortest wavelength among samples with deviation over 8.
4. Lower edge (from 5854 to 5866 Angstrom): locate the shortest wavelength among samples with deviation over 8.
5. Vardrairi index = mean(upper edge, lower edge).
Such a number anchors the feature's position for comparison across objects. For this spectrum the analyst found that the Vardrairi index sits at 5877.4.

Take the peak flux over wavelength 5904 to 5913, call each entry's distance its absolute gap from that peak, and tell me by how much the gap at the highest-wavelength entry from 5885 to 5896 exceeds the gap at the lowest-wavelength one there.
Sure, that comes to 108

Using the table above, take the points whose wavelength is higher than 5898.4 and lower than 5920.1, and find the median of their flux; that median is 217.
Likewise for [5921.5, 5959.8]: 223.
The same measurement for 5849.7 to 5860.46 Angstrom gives 224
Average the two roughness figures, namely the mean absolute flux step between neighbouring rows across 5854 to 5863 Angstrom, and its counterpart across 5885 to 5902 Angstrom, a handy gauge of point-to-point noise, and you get 28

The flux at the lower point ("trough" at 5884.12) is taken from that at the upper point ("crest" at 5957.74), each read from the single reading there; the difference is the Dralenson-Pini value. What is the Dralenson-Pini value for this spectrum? 24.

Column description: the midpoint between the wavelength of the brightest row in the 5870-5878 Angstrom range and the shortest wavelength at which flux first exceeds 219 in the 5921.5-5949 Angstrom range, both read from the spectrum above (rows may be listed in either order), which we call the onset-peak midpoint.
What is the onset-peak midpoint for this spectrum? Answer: 5897.1 Angstrom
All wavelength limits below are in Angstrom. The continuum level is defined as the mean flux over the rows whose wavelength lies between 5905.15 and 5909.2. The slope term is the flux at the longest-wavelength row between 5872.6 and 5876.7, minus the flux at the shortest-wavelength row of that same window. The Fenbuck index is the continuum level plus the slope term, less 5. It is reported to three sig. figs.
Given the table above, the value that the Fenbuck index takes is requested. 223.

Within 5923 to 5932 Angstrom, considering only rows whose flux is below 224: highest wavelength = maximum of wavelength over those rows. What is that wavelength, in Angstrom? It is 5930.36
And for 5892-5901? 5900.40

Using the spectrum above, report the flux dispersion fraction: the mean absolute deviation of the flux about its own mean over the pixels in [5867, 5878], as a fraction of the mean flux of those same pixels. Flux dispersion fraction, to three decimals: 0.031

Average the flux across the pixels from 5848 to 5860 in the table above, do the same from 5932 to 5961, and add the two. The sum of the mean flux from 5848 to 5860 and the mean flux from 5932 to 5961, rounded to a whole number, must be 445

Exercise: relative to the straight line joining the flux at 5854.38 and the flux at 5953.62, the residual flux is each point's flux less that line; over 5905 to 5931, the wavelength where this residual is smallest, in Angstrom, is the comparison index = 5914.00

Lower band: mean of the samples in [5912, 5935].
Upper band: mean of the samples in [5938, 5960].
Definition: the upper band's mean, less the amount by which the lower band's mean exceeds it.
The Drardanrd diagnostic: 220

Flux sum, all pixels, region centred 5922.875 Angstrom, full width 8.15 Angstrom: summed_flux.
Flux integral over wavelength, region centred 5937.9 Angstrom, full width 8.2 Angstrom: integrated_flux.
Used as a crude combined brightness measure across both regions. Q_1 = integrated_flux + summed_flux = 3145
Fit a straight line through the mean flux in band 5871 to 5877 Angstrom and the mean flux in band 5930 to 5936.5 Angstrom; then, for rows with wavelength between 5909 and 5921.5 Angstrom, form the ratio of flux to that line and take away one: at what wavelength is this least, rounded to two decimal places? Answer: 5914.00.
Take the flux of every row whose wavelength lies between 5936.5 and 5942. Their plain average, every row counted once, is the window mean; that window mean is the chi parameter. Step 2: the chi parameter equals 219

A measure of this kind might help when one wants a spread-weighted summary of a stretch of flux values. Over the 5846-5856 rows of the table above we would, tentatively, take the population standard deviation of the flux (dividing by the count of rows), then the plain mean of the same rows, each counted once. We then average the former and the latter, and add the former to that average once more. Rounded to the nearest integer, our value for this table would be 123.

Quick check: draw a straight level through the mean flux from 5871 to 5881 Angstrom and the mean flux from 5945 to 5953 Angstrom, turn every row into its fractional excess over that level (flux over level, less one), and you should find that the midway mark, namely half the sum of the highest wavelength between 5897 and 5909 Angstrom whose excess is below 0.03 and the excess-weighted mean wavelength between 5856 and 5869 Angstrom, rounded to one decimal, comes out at 5885.5 Angstrom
